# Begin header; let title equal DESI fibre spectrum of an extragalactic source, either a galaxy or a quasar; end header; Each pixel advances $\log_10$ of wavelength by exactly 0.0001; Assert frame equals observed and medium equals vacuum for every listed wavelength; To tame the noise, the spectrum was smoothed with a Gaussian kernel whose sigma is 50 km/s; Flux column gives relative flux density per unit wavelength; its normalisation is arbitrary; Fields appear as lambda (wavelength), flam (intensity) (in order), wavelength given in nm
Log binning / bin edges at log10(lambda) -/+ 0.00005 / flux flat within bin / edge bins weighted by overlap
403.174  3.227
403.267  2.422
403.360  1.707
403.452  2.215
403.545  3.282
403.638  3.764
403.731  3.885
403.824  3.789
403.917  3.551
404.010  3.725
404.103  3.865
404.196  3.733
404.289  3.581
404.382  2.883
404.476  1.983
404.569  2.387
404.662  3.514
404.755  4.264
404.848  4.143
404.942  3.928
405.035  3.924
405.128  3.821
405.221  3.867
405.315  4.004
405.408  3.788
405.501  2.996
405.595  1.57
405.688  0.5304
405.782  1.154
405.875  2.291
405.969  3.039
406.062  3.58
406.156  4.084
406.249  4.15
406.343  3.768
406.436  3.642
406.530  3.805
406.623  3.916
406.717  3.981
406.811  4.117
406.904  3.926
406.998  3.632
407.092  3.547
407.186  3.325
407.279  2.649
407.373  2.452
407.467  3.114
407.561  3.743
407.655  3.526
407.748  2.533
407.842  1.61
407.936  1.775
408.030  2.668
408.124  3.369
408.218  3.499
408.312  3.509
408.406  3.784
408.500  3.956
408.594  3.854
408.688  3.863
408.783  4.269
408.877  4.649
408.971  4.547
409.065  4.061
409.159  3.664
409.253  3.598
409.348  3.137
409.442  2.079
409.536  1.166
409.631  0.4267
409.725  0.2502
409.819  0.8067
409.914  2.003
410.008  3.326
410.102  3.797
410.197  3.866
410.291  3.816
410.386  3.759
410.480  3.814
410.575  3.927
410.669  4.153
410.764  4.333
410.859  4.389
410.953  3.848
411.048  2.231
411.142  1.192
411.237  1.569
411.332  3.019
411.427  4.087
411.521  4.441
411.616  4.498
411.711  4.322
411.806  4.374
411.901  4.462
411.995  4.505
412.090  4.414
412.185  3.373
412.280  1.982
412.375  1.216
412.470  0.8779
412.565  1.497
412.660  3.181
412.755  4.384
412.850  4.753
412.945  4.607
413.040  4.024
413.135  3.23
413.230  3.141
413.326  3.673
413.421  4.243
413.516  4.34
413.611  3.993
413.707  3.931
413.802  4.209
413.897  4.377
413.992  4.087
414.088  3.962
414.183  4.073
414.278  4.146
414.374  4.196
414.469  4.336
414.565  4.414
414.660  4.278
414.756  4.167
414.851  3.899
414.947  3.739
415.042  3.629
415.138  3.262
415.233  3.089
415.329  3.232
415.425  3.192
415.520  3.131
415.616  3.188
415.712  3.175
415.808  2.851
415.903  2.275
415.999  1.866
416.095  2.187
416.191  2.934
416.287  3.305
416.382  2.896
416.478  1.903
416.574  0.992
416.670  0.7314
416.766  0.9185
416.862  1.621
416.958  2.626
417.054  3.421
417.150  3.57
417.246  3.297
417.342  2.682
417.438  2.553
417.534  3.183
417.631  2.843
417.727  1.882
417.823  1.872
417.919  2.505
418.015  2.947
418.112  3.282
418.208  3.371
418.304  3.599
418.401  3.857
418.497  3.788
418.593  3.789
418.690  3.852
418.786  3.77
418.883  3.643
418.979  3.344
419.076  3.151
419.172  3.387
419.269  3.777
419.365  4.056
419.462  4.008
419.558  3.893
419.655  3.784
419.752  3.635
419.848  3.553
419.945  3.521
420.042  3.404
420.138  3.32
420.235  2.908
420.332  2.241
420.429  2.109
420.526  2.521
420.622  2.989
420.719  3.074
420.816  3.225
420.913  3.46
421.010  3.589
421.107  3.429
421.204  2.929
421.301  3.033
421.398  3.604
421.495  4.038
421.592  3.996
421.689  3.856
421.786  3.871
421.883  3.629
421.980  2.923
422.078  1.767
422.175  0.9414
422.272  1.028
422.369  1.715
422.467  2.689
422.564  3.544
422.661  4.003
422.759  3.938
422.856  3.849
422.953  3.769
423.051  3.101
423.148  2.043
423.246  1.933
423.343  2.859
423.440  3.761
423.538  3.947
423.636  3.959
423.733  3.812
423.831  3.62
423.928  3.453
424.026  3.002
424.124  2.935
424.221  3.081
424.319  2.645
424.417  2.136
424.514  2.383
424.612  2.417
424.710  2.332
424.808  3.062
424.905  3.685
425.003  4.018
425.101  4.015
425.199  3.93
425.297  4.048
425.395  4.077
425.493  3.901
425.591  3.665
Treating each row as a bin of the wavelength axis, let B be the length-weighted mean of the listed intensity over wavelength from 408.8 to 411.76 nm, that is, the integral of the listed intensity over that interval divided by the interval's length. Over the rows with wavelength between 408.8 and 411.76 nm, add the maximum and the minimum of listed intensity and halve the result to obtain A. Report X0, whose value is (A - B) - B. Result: -3.9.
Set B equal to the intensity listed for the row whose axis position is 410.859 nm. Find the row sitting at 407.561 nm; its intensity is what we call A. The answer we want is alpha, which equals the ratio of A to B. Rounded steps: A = 3.743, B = 4.389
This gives 0.85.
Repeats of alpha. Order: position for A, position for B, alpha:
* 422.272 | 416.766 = 1.12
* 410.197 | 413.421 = 0.91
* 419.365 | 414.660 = 0.95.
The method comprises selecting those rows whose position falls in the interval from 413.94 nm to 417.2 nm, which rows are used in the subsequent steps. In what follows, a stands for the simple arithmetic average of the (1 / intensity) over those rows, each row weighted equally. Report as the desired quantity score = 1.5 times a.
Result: 0.59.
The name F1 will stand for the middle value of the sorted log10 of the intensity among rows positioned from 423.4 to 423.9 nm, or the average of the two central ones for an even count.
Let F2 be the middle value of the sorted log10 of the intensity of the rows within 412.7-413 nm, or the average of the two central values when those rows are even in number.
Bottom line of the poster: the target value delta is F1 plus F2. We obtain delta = 1.24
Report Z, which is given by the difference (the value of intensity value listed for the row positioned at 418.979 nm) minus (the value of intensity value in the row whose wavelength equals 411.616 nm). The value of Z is -1.2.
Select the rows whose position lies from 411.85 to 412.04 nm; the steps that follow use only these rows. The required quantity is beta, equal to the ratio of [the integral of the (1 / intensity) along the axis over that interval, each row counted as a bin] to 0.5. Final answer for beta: 0.085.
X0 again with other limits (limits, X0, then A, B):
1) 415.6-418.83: -3.2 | 2.3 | 2.7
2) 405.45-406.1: -2.3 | 2.1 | 2.2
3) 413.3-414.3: -4.2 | 4.0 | 4.1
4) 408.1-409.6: -4.2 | 2.9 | 3.5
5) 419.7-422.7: -3.6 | 2.5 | 3.0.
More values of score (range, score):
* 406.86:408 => 0.54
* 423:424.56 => 0.52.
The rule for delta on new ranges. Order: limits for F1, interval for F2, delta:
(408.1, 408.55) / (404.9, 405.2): 1.14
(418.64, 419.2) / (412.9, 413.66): 1.15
